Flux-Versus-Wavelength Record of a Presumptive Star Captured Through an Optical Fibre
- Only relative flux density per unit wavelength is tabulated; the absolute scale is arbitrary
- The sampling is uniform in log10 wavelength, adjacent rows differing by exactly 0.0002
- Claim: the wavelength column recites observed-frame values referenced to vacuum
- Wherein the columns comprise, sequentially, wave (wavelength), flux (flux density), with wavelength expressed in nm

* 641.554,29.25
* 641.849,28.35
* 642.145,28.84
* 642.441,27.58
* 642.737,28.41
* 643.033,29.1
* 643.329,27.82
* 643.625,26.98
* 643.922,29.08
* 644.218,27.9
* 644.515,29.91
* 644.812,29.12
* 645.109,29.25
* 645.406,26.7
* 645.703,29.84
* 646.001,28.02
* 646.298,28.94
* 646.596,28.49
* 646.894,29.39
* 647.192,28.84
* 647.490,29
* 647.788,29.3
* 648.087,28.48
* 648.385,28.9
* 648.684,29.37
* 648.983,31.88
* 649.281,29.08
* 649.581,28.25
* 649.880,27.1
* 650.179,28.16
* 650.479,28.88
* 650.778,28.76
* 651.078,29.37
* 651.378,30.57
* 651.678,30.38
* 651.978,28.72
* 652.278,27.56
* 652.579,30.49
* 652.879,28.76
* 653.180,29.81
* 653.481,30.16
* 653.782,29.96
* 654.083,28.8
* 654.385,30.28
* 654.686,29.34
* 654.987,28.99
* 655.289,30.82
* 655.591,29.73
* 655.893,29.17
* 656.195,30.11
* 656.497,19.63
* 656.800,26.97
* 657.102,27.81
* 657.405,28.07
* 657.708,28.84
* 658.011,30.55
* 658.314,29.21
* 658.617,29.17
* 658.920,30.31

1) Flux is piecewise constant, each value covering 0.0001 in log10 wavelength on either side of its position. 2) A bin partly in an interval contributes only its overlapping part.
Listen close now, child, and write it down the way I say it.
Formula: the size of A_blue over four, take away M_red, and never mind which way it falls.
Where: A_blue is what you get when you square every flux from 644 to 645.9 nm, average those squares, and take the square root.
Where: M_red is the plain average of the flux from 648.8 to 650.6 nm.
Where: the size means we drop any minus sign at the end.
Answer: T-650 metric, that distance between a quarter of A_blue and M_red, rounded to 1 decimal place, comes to 21.7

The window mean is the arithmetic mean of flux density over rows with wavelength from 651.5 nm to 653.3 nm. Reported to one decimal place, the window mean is 29.3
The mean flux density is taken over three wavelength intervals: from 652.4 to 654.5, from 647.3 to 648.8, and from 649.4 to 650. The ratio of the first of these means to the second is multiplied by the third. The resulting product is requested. 28.4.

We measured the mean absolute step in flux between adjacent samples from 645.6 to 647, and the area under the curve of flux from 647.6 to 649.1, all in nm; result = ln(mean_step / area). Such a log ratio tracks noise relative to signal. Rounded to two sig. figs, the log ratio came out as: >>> -3.8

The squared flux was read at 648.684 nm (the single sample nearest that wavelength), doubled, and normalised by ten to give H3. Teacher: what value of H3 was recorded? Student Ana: 173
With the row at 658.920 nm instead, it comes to 184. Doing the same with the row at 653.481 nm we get 182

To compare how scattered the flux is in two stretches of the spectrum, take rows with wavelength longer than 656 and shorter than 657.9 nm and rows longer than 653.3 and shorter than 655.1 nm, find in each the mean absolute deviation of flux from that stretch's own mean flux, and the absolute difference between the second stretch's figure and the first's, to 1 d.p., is 1.9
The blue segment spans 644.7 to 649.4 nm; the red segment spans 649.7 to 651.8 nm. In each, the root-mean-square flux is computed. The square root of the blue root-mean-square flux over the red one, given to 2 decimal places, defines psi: 1.00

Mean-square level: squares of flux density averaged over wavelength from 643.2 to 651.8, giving 836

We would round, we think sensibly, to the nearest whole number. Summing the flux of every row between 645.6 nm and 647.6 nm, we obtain 203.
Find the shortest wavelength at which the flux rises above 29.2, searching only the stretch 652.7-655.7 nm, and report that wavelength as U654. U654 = 653.180 nm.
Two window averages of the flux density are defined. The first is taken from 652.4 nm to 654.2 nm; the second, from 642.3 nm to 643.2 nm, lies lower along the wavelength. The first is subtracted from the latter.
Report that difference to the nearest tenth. -1.3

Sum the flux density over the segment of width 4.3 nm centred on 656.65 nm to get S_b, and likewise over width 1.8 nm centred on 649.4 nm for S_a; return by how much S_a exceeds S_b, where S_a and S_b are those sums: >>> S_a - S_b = -225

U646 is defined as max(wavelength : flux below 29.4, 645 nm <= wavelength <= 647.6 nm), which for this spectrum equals 647.490 nm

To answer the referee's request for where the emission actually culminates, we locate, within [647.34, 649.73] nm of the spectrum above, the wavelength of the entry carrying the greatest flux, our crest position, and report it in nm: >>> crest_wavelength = 648.983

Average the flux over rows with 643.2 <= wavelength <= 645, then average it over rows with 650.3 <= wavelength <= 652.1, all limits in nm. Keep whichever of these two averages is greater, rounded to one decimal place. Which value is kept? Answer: 29.4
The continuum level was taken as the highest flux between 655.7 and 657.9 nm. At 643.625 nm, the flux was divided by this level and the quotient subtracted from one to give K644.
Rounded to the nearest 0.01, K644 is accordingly 0.10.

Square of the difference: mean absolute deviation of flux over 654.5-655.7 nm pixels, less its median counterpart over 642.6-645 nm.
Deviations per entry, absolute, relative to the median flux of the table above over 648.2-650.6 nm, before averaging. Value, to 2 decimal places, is 0.01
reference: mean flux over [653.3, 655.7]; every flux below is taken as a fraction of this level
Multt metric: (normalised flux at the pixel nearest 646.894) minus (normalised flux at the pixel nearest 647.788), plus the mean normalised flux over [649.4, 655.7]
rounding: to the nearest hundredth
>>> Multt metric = 0.99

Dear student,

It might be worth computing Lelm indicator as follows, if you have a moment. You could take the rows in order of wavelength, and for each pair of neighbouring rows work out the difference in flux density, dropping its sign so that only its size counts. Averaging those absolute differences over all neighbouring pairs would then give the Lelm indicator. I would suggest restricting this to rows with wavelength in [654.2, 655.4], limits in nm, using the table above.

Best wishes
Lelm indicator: 1.04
